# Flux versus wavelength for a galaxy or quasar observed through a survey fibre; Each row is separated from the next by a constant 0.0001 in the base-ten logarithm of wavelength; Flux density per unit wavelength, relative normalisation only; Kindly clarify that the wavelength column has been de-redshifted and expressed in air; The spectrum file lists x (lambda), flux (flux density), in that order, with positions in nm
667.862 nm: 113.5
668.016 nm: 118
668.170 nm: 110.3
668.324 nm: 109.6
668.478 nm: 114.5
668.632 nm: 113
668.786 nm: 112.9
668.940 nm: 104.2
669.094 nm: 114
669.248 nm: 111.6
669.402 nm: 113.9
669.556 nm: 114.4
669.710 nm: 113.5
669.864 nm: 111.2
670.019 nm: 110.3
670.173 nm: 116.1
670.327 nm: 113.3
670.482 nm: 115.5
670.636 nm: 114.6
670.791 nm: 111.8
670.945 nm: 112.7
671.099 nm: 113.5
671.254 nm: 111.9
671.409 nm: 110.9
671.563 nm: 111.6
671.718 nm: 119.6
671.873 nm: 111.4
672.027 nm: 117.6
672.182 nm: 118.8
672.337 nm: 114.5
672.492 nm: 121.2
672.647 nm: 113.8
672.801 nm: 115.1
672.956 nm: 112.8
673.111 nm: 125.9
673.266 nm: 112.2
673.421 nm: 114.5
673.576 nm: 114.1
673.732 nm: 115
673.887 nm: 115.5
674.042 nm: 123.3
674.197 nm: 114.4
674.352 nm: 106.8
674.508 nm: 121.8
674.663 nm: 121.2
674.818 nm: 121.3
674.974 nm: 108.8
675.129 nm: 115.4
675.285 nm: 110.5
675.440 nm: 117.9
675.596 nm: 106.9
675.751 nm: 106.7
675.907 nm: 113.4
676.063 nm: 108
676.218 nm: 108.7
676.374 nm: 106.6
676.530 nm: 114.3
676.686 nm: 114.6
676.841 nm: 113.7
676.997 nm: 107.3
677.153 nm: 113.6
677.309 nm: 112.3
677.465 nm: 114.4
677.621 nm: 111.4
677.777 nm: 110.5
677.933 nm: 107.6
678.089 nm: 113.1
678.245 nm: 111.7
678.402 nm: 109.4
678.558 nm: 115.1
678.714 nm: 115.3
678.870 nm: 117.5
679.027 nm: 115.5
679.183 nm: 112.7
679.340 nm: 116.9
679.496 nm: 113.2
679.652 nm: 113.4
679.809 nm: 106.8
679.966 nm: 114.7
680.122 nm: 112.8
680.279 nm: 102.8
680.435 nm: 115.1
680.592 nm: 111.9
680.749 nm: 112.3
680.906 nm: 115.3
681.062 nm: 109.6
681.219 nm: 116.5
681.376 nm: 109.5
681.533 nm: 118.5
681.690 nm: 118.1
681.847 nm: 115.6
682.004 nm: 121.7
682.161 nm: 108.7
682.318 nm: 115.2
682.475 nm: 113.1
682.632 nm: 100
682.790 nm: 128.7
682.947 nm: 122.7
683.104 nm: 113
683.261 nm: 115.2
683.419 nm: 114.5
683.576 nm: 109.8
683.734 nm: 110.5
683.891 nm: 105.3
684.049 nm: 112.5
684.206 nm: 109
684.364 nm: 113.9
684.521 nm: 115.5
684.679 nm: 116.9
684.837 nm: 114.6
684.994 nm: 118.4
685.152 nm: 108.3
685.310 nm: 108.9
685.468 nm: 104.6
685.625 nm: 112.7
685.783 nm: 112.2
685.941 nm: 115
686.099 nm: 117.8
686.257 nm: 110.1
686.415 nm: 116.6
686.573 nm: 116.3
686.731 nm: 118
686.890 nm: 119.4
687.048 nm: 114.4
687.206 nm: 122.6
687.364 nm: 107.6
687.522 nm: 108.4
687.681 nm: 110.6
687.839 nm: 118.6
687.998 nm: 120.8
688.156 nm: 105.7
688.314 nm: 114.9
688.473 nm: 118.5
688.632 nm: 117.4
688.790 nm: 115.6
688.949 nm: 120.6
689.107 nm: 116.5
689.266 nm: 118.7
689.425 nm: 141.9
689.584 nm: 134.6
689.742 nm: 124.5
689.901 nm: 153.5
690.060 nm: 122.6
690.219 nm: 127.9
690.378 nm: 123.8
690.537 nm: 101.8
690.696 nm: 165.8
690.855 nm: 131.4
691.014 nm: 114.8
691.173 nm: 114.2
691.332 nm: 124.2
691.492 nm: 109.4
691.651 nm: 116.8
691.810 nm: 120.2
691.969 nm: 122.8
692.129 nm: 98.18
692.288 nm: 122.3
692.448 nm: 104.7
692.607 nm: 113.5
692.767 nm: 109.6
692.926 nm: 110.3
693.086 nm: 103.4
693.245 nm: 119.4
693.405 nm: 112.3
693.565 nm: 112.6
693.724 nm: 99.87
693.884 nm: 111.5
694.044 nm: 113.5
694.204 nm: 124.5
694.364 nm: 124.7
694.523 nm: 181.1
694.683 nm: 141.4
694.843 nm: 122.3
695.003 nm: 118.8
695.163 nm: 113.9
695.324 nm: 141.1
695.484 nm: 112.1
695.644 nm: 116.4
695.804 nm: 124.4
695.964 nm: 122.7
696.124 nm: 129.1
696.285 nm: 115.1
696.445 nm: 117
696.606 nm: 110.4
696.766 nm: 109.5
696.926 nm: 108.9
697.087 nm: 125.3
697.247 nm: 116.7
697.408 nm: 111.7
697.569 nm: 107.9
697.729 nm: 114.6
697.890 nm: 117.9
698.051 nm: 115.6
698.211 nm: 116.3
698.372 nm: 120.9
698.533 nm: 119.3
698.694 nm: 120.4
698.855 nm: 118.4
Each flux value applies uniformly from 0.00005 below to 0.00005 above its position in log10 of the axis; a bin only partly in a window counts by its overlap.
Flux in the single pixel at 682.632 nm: 100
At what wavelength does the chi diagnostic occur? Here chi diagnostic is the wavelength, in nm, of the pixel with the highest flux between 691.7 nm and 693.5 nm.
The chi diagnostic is 691.969 nm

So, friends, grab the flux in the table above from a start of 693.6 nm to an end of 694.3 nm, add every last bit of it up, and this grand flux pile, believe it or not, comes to 449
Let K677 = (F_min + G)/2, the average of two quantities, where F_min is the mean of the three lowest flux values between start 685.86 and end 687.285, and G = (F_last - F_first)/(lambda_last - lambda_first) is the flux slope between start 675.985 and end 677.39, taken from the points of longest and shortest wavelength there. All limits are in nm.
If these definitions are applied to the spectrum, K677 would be 58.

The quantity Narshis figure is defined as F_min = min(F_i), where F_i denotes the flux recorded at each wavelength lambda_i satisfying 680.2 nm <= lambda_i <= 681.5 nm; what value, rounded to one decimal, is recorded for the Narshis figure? 102.8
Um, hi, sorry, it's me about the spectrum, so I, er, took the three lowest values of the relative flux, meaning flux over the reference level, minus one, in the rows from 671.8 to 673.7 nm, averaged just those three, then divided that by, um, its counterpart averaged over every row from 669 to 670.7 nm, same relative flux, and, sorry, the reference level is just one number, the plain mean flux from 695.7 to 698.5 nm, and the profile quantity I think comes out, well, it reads 1.4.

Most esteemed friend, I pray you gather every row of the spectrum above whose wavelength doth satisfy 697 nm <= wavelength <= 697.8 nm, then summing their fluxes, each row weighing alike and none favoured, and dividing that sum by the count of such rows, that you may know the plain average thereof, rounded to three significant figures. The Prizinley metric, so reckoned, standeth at 115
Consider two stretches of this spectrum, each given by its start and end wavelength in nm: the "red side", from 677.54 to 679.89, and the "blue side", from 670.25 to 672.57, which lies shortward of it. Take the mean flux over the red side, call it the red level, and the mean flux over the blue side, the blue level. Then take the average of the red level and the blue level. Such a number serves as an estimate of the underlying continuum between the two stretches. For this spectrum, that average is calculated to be 113.6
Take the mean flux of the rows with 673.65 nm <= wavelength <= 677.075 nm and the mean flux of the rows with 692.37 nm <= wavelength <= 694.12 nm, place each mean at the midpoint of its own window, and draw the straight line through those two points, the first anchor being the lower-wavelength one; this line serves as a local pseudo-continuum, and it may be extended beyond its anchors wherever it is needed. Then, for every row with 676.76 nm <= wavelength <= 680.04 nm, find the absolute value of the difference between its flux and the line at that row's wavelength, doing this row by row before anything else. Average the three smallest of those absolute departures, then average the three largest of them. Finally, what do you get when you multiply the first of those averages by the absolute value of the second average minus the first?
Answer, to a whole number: 2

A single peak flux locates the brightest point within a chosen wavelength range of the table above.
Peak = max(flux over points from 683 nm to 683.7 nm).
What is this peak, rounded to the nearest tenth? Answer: 115.2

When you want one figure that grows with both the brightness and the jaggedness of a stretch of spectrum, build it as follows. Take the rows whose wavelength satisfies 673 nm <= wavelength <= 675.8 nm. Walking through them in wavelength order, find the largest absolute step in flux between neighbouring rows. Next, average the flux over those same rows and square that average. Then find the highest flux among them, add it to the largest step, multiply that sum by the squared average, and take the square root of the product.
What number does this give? 1367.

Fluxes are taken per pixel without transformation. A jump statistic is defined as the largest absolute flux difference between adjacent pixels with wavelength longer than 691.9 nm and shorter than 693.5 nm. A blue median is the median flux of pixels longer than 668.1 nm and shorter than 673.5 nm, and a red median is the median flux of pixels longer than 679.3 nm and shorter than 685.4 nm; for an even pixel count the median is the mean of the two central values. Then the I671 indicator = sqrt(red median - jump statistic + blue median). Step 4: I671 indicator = 14.2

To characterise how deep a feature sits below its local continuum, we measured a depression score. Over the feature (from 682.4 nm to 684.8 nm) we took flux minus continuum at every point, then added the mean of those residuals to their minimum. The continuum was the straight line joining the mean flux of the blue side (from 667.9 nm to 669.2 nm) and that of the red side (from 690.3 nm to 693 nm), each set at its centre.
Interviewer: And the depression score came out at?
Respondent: -18.1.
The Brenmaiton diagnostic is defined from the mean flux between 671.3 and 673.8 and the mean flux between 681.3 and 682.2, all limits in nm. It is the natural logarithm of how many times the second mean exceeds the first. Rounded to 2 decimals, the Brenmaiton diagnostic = 0.00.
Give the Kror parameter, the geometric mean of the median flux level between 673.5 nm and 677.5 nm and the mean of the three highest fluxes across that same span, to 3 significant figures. 118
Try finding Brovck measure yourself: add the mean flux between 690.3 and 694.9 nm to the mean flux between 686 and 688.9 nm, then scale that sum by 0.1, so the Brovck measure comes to 23.5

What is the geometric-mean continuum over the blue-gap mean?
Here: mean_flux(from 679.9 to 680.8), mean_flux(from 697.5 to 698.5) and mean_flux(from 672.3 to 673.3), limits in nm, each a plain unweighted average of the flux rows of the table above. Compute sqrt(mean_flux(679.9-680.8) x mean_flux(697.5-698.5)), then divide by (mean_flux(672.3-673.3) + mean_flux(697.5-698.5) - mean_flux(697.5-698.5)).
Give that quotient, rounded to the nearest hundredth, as 0.97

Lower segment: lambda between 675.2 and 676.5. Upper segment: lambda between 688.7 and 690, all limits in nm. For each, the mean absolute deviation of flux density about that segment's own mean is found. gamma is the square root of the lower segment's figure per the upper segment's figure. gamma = 0.5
